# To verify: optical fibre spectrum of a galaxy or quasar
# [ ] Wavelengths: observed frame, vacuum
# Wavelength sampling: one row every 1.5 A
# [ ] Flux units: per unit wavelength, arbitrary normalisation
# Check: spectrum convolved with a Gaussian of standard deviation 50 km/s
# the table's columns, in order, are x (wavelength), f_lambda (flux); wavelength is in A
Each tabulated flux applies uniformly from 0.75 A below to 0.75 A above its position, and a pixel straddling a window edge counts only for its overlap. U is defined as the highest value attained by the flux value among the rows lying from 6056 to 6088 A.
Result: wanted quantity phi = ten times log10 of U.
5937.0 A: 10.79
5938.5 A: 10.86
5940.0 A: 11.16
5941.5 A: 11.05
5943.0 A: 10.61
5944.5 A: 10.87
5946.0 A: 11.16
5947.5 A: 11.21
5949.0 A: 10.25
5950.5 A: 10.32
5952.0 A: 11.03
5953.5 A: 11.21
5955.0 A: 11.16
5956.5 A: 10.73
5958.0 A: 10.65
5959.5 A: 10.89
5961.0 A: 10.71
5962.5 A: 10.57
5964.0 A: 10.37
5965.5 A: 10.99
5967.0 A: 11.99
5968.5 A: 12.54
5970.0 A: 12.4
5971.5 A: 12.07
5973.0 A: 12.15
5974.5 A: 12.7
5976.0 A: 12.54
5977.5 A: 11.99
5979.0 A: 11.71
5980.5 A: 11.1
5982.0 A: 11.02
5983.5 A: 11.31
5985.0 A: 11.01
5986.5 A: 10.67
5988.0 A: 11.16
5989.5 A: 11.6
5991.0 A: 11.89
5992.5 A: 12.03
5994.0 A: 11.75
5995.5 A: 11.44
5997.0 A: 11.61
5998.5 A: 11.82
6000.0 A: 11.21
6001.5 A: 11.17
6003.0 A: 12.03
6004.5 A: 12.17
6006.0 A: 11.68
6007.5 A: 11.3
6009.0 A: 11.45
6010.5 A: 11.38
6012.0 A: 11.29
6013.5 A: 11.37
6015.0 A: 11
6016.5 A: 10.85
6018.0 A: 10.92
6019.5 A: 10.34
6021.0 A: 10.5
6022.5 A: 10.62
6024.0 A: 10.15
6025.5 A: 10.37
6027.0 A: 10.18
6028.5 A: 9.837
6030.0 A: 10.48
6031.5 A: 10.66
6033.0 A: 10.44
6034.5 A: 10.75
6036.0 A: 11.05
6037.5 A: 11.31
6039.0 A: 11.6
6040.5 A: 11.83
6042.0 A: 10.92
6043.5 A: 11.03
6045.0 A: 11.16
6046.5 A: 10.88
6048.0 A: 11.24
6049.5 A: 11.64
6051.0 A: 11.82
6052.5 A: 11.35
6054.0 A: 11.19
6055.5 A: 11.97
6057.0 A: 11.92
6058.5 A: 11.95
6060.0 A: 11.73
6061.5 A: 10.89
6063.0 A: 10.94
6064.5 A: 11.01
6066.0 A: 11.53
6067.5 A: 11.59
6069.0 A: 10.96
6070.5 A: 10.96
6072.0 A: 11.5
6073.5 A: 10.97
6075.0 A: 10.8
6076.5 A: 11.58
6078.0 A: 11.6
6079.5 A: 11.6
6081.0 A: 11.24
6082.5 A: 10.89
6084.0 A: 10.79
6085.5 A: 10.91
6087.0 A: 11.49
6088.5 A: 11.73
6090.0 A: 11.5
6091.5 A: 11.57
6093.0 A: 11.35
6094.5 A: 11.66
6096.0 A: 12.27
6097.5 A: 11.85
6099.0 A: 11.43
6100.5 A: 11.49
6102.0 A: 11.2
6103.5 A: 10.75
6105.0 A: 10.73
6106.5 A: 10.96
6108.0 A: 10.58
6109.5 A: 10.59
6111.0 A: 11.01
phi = 10.8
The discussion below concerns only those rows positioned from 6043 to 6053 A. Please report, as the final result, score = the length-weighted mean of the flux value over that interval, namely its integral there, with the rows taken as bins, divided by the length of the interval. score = 11.3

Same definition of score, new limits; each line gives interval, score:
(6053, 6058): 11.7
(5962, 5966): 10.6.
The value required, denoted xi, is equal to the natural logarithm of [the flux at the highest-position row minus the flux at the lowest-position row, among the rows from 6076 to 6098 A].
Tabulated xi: -1.3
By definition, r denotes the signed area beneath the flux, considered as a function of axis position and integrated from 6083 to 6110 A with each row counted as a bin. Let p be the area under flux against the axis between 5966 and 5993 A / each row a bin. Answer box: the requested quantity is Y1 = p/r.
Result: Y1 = 1.04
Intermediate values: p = 318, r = 304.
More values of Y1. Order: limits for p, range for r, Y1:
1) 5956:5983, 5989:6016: 1.00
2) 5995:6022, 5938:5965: 1.04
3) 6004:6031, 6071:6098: 0.95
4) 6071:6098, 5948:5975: 1.01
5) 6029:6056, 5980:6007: 0.97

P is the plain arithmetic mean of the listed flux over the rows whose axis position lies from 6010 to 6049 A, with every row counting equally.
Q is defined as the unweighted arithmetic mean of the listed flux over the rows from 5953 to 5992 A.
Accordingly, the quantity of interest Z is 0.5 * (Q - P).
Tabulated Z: 0.29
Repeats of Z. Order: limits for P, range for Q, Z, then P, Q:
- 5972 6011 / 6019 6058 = -0.32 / 11.6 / 11.0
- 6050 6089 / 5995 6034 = -0.17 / 11.3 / 11.0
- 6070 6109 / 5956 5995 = 0.10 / 11.3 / 11.5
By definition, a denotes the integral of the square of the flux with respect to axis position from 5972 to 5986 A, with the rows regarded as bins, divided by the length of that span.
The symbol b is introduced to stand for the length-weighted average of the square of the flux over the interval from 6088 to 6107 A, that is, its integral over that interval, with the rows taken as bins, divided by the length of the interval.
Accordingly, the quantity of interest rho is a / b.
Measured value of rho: 1.05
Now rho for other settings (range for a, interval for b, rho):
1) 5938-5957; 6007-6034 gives 1.03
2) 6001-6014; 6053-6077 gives 1.04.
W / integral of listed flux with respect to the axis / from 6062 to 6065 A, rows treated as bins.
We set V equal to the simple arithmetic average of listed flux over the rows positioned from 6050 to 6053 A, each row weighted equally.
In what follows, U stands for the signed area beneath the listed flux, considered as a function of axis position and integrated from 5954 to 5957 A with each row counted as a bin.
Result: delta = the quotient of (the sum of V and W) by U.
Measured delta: 1.35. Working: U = 33.0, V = 11.6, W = 32.9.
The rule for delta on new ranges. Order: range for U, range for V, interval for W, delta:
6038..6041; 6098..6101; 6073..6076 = 1.26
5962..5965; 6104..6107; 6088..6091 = 1.45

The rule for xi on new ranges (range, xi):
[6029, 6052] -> 0.3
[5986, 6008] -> -0.5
